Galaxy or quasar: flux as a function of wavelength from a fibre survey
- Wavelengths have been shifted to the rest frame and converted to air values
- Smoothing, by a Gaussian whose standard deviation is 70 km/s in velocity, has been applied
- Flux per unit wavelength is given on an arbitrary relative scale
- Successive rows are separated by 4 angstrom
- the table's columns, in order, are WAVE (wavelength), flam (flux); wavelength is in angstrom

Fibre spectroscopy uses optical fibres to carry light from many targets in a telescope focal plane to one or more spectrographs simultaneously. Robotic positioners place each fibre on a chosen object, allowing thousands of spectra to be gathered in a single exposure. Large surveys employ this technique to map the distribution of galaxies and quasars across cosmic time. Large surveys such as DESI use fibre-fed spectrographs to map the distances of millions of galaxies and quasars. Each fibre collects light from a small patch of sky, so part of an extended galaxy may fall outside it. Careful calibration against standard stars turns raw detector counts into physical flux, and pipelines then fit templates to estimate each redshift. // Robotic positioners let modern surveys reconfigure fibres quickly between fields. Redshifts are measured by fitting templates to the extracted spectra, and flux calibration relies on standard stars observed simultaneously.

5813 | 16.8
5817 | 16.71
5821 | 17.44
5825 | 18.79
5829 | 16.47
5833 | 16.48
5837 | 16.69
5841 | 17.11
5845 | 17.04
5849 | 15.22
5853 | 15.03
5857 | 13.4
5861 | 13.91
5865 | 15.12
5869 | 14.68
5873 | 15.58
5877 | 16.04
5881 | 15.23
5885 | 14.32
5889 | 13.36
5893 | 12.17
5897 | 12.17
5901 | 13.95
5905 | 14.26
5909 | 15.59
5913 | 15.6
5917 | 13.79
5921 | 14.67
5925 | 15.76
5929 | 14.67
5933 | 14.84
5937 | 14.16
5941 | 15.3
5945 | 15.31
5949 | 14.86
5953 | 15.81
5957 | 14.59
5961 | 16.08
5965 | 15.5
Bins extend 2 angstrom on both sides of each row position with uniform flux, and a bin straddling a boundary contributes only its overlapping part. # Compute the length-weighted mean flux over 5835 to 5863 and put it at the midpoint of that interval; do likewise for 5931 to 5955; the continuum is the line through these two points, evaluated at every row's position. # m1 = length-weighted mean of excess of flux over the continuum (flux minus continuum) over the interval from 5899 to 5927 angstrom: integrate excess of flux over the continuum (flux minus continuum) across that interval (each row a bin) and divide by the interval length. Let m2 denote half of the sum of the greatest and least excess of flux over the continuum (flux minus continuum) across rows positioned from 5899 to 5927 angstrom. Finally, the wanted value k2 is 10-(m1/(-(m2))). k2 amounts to 11.0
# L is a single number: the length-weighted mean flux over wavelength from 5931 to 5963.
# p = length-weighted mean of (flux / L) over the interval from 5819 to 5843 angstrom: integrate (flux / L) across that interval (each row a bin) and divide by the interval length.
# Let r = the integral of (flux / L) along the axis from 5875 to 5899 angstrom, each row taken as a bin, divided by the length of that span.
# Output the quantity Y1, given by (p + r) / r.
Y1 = 2.24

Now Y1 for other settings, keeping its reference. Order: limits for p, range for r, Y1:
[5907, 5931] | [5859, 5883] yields 1.99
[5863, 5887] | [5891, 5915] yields 2.09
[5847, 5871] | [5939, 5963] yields 1.95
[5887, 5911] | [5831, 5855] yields 1.84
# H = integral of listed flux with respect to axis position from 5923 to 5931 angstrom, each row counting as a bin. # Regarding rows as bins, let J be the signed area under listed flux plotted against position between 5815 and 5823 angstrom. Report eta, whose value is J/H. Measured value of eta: 1.12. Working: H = 122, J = 137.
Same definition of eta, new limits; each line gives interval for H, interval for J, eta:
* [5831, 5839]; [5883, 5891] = 0.83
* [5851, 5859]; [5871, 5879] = 1.11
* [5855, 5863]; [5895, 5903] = 0.96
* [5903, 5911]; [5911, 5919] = 0.98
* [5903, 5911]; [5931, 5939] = 0.97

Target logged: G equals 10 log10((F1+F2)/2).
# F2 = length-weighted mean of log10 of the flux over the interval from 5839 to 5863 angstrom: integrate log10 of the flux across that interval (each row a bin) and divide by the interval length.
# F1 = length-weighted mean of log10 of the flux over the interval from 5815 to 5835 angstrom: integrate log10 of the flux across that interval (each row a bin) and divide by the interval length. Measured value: 0.82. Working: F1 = 1.23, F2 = 1.182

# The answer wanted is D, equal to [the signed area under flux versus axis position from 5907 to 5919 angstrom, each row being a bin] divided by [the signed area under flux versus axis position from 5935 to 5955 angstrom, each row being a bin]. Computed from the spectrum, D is 0.60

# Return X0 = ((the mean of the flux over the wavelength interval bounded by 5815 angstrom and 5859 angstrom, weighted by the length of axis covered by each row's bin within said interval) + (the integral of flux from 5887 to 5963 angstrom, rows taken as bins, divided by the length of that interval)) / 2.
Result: 15.5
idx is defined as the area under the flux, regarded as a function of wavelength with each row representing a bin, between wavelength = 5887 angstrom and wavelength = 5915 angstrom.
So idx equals 388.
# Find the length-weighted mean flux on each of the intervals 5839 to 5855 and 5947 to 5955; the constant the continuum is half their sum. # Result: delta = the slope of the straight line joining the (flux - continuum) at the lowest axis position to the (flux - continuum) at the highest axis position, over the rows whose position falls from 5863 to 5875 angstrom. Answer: 0.1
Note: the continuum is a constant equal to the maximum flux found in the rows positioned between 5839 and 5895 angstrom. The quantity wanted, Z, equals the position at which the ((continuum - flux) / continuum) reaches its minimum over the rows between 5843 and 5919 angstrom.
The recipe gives 5845 angstrom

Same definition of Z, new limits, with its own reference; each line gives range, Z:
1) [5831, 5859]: 5841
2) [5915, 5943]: 5925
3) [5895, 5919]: 5913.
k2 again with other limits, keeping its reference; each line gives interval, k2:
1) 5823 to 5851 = 10.9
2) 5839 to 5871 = 11.2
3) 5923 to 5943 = 11.0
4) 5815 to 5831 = 10.9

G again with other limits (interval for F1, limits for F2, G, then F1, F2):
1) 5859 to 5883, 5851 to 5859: 0.66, 1.18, 1.152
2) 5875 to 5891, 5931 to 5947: 0.68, 1.17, 1.173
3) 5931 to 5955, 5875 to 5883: 0.74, 1.18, 1.194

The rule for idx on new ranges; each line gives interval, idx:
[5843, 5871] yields 418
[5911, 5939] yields 414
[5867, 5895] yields 406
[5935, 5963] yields 424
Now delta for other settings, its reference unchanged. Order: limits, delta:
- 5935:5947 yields 0.1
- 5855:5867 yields 0.2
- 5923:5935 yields -0.1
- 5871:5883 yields 0.0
